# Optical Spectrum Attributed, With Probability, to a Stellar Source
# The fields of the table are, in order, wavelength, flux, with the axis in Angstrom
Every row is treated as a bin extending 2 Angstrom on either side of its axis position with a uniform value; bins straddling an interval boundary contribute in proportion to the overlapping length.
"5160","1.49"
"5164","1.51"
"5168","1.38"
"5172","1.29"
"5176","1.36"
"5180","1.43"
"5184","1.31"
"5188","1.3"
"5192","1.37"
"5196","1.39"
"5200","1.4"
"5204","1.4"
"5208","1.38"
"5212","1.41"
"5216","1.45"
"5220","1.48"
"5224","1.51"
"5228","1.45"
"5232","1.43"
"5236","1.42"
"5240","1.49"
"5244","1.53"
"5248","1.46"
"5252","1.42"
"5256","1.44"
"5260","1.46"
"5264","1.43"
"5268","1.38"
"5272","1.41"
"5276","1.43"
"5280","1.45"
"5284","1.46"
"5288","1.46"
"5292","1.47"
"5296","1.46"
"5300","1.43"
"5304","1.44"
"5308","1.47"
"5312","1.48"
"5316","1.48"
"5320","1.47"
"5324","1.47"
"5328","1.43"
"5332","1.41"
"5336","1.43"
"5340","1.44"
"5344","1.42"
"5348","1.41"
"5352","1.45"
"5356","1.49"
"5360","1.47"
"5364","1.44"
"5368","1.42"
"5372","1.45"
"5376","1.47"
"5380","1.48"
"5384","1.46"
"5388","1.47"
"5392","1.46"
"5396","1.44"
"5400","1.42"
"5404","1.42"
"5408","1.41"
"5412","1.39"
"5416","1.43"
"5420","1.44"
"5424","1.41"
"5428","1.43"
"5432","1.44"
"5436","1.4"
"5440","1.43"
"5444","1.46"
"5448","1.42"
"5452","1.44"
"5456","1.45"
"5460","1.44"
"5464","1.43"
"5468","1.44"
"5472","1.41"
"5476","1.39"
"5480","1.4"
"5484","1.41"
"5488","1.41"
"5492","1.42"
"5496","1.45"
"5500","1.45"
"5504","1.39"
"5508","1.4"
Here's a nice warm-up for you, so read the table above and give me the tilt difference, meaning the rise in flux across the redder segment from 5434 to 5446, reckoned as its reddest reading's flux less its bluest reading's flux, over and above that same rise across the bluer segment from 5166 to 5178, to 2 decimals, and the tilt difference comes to 0.08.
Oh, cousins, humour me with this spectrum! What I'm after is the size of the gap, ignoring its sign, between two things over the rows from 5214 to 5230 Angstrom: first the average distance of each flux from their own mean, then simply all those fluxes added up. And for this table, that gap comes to 5.87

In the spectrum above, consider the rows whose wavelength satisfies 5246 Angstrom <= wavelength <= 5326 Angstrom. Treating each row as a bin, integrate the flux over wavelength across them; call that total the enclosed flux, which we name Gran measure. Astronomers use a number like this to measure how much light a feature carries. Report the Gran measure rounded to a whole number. 116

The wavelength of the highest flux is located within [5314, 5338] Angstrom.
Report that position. 5316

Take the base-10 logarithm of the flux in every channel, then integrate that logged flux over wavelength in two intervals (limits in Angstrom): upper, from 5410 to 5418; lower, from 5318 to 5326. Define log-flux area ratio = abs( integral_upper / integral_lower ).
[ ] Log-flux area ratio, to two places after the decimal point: 0.89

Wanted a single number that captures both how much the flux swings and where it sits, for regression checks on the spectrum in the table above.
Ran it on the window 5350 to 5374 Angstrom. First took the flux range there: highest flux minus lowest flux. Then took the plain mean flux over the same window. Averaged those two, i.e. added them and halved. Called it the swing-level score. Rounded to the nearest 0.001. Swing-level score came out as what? 0.762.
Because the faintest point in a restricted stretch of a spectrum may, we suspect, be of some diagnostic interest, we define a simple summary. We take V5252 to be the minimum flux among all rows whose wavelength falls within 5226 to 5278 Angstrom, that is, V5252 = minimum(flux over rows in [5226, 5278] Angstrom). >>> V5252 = 1.38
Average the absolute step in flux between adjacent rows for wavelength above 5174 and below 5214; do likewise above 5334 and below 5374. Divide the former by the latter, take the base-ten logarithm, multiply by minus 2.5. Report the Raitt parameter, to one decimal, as -0.5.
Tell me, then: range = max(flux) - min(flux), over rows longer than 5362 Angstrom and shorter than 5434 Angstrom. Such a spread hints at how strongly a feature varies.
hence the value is 0.090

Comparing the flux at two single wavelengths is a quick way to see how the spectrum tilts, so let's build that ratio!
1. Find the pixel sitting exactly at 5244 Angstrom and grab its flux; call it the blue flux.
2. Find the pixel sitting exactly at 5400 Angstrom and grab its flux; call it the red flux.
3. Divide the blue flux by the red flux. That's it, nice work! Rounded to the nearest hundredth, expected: 1.08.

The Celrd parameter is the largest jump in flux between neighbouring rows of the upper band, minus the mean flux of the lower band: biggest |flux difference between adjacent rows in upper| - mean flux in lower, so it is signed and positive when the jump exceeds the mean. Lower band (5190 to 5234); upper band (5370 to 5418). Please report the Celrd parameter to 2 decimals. -1.38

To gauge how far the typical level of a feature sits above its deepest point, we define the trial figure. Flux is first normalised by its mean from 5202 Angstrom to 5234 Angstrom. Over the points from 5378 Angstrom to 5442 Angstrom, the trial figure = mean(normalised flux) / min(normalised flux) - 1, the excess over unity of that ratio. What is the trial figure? 0.031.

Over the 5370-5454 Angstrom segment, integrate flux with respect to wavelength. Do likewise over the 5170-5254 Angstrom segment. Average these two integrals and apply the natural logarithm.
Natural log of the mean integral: 4.78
